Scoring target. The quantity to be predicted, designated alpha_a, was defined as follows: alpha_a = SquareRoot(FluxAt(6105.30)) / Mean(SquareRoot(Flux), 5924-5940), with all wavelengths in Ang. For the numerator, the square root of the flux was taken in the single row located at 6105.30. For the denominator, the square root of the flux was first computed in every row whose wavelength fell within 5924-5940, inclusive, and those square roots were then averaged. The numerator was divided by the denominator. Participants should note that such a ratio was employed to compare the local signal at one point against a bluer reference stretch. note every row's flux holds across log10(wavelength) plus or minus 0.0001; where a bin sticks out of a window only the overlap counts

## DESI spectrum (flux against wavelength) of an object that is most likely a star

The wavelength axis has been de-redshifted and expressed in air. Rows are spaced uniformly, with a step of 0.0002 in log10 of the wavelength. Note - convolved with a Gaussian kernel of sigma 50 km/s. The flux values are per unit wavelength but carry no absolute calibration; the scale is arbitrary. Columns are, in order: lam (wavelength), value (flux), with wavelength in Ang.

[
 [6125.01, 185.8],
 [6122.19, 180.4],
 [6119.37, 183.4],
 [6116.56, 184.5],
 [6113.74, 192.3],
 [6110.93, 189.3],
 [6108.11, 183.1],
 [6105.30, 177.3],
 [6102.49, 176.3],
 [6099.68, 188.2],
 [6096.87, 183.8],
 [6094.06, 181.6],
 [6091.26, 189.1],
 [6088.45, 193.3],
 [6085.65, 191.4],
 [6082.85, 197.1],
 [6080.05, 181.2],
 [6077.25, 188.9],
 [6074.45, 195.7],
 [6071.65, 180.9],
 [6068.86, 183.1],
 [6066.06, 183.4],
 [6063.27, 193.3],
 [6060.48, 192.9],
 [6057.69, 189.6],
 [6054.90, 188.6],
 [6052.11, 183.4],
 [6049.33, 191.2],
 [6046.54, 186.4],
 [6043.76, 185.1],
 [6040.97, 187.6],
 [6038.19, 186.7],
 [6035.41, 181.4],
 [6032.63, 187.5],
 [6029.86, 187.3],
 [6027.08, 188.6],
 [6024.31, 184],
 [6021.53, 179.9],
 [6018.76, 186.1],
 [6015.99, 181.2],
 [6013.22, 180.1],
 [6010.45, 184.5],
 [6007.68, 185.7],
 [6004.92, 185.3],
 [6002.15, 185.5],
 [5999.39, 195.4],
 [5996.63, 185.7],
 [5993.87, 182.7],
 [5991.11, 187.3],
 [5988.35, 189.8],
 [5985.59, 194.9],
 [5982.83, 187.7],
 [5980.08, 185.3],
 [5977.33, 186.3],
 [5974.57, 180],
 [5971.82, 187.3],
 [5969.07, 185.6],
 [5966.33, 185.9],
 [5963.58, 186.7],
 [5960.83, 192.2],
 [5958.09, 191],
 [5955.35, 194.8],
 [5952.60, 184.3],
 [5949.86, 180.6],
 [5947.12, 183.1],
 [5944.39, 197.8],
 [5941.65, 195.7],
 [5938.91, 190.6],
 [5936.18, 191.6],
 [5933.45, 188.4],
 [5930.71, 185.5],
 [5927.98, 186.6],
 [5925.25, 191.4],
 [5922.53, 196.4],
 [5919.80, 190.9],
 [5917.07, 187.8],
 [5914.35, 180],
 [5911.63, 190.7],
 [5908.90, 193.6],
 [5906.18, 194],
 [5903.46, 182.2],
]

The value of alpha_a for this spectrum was 0.97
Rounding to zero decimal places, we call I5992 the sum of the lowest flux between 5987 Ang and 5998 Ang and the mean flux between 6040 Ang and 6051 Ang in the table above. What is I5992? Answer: 370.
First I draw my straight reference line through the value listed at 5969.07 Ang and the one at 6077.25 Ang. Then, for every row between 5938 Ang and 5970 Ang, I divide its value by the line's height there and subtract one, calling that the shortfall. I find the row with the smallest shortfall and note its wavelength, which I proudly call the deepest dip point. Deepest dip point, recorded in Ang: 5949.86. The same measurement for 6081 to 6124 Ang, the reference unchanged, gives 6102.49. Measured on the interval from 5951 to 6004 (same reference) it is 5974.57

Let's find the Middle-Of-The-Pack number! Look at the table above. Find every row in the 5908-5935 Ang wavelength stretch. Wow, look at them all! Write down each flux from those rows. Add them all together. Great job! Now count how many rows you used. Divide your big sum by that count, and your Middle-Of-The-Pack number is 189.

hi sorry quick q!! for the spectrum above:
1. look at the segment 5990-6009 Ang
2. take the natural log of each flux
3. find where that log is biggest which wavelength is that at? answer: 5999.39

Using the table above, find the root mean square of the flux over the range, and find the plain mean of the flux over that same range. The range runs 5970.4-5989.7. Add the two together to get 375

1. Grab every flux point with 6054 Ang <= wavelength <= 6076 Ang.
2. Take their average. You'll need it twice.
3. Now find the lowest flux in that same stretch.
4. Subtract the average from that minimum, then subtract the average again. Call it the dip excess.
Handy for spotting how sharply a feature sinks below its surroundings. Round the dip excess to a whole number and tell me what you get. -196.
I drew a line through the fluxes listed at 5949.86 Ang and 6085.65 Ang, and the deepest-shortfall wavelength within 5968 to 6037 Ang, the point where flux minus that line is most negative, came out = 6021.53 Ang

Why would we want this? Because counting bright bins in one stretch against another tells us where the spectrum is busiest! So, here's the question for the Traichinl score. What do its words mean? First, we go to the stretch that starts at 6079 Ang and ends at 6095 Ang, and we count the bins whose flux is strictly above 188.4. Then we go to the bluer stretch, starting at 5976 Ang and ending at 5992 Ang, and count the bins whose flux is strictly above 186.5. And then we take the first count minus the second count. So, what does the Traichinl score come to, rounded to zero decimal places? 0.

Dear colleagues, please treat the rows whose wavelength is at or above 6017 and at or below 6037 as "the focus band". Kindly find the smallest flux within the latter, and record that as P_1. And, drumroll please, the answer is 179.9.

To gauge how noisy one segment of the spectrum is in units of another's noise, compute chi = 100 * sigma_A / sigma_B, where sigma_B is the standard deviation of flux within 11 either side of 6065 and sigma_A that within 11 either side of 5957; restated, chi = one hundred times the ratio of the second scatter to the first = 90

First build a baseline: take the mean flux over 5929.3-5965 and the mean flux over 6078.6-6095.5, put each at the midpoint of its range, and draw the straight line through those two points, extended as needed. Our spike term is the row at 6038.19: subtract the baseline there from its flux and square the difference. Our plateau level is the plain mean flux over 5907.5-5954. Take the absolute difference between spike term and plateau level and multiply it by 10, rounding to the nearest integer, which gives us 1833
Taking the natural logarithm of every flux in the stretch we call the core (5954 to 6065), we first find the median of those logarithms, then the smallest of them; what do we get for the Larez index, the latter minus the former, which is -0.036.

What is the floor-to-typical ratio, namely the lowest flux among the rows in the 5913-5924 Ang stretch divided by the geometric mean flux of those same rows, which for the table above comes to 0.954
